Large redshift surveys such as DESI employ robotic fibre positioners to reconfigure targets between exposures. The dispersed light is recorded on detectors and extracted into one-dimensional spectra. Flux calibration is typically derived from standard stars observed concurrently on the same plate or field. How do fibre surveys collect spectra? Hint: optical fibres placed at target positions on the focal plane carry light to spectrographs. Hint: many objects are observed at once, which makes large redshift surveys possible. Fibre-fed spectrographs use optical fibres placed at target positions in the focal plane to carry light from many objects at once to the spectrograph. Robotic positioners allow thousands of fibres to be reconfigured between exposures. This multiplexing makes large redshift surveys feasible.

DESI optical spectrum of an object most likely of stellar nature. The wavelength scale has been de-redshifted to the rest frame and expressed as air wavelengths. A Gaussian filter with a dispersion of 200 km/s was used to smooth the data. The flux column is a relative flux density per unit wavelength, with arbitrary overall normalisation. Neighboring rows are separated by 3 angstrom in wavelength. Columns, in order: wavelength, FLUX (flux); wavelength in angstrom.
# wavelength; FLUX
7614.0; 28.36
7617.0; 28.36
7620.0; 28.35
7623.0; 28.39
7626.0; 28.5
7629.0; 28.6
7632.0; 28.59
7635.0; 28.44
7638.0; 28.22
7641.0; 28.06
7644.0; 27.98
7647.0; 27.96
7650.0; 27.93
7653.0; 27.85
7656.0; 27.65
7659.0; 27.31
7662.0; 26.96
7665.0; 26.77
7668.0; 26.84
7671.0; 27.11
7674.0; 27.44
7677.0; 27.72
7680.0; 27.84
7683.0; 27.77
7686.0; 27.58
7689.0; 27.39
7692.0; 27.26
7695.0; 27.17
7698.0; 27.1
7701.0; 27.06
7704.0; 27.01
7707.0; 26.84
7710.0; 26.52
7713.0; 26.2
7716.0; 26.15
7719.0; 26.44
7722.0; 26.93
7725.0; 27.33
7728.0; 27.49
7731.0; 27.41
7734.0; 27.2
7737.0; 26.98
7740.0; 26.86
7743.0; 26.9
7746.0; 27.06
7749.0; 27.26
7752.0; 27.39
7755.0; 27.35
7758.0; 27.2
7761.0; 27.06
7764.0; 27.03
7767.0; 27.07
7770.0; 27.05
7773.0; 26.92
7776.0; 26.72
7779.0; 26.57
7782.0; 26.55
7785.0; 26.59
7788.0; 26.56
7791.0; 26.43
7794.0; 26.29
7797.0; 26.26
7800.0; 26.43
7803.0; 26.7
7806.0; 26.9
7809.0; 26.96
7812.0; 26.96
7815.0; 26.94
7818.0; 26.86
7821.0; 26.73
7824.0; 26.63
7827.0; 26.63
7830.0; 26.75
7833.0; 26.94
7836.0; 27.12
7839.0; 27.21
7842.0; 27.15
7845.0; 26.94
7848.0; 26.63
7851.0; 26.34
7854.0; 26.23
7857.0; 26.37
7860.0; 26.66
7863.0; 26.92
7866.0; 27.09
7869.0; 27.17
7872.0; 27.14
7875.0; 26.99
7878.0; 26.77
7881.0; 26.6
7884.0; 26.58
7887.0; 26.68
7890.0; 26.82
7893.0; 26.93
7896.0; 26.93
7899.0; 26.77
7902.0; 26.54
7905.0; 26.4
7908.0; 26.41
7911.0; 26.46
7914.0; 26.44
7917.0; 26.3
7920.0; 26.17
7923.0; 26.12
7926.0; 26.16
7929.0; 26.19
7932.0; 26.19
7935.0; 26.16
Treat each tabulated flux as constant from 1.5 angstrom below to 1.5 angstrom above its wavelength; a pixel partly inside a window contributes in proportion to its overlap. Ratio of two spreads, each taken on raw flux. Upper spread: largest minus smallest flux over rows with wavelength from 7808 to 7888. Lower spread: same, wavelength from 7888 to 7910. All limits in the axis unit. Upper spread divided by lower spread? 1.8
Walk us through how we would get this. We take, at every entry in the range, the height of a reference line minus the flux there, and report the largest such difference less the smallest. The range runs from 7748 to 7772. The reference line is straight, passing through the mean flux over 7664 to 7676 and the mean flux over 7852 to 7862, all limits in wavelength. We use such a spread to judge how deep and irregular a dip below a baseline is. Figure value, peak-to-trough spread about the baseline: 0.3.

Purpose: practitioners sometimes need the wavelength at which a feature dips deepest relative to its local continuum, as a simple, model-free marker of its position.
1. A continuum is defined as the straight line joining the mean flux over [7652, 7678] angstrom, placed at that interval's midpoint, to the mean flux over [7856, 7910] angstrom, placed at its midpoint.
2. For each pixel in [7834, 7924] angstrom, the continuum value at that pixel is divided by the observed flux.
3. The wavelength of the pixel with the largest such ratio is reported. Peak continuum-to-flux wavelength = 7854.0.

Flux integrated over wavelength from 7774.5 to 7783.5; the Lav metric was 240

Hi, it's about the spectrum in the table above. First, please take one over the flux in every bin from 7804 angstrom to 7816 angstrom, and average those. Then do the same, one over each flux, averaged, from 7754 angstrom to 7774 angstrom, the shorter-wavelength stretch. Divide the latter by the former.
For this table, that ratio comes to 0.994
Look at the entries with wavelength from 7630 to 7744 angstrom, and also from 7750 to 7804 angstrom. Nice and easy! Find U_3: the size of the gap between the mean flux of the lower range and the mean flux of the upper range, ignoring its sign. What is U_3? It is 0.54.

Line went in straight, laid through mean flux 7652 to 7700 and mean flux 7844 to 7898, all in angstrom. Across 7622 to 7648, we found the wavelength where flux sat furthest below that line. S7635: 7647.0 angstrom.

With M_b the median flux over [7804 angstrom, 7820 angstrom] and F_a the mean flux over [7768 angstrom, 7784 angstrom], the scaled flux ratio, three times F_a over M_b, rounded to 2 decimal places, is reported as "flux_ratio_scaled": 2.98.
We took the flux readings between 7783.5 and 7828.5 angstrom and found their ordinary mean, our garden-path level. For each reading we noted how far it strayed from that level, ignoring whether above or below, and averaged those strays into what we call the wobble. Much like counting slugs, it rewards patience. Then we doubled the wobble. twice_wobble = 0.39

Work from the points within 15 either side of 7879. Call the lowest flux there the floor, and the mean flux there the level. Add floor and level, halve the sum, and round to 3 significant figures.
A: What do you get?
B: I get 26.7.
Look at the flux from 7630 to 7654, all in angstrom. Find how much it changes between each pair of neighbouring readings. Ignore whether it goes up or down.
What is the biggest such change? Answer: 0.220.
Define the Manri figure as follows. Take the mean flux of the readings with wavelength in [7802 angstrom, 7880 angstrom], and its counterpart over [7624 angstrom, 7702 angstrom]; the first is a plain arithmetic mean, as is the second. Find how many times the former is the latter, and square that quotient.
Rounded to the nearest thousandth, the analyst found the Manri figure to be 0.941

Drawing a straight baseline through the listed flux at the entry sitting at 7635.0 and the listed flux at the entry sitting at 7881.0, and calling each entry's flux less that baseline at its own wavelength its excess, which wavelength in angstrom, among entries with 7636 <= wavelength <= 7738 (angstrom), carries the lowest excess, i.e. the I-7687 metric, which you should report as 7716.0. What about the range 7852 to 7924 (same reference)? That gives 7854.0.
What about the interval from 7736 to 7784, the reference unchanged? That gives 7740.0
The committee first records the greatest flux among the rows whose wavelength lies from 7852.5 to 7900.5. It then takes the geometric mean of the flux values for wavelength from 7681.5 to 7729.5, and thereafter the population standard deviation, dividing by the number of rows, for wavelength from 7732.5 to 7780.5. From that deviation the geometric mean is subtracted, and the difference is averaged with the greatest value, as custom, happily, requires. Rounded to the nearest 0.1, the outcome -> 0.2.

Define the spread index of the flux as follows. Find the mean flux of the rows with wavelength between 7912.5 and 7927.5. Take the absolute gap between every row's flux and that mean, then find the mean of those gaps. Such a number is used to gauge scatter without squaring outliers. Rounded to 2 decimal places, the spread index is 0.11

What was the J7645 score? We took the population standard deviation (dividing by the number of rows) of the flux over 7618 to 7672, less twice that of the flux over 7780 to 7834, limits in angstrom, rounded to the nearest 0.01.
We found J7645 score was 0.16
